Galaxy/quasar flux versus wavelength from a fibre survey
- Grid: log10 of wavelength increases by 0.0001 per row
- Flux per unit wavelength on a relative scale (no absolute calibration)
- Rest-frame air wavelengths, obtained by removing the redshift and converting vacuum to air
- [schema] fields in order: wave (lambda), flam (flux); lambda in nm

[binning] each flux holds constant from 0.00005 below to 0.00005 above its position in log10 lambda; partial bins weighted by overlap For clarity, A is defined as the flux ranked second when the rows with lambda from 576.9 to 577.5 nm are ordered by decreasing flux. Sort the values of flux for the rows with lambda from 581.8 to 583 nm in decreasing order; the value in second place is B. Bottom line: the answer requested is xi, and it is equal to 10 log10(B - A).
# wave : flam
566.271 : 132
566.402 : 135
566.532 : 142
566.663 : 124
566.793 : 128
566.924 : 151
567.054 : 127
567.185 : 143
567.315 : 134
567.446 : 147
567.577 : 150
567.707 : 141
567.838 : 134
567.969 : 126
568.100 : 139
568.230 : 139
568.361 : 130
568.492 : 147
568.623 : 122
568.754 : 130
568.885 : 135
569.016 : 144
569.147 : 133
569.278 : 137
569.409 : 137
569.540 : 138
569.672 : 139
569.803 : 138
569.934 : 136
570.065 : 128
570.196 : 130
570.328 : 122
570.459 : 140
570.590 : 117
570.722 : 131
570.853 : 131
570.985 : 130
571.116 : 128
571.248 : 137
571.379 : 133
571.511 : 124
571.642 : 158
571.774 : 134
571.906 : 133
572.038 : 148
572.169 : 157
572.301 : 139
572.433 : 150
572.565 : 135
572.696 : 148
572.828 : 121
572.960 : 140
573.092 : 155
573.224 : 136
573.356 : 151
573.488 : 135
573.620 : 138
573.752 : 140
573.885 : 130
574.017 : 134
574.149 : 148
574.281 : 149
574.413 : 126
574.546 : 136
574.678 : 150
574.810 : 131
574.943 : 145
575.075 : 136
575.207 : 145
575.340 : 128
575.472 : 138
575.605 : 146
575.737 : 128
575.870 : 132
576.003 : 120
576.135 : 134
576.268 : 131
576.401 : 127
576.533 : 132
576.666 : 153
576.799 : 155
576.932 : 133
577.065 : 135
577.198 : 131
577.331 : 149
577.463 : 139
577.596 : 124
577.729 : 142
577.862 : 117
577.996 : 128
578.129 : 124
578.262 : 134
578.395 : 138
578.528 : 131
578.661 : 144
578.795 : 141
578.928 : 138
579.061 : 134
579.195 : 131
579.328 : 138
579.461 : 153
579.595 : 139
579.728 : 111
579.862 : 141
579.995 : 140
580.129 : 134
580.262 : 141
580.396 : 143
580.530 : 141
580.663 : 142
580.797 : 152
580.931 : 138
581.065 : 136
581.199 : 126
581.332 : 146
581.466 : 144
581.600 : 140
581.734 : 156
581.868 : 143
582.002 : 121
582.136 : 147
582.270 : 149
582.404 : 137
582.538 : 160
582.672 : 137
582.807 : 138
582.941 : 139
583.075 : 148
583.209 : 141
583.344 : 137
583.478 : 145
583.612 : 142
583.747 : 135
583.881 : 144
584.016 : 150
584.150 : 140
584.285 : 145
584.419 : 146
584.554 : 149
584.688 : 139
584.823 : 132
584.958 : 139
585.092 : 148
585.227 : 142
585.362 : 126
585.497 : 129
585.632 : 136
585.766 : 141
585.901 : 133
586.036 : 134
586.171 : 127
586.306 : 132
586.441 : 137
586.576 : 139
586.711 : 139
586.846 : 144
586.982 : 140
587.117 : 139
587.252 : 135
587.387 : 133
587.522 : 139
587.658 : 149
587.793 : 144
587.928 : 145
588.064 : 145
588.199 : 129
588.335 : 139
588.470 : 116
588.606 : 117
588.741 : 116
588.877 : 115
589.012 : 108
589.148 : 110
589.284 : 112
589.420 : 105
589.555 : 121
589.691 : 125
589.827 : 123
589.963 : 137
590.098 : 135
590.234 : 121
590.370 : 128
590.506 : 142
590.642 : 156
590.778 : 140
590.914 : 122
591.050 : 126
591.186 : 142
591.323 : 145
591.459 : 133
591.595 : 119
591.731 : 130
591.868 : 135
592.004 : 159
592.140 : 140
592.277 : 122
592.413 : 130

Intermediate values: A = 139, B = 149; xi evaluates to 10.0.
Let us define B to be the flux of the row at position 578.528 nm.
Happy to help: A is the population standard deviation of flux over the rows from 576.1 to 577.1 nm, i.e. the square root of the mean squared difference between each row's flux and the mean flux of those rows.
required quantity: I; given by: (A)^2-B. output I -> -35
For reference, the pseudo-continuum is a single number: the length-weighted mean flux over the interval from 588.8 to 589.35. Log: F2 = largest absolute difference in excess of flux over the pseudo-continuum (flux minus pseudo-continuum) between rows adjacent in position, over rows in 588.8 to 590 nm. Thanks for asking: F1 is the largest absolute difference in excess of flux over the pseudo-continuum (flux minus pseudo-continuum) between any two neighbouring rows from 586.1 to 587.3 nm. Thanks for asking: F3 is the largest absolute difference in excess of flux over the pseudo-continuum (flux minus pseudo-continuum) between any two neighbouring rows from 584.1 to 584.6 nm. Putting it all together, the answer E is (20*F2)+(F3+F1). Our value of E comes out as 330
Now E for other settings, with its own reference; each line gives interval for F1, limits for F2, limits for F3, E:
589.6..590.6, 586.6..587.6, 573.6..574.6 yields 157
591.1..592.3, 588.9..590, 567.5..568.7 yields 369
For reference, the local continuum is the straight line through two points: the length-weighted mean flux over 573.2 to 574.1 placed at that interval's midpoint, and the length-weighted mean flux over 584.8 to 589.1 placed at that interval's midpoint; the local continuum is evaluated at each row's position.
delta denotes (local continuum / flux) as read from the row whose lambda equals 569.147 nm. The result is 1.05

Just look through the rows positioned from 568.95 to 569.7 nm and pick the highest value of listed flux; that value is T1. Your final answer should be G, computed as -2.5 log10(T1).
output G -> -5.40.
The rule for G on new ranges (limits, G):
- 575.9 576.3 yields -5.32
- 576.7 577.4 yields -5.48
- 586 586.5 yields -5.34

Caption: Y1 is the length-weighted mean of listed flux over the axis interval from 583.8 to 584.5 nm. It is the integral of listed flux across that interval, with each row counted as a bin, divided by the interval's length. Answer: 145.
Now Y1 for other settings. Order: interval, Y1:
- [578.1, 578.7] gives 135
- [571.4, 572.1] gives 139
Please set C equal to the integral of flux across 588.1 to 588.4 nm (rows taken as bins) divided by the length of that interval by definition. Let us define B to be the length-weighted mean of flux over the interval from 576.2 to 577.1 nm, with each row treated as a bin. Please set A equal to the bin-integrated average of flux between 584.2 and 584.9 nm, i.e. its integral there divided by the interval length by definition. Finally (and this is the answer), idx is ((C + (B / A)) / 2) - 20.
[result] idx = 48.0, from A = 142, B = 138.0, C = 135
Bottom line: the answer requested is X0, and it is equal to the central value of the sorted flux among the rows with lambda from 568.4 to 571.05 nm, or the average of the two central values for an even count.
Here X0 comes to 134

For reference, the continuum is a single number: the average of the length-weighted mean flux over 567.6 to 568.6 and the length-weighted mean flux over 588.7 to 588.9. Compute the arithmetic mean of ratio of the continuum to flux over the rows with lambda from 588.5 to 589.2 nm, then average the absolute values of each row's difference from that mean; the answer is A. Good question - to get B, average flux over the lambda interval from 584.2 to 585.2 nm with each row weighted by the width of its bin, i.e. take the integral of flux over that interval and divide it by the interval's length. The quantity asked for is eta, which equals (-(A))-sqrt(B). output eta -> -11.97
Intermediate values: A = 0.033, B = 143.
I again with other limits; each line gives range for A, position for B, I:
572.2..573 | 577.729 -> -52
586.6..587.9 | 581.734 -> -135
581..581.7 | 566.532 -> -92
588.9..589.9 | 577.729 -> -87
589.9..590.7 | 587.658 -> -28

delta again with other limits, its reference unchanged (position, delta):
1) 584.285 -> 0.93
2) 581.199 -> 1.08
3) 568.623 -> 1.14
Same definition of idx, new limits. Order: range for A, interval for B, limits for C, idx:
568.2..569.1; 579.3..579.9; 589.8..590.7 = 48.0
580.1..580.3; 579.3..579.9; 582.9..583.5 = 51.5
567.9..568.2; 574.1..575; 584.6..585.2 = 50.6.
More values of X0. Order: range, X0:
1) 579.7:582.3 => 141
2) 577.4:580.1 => 138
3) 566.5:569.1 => 137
